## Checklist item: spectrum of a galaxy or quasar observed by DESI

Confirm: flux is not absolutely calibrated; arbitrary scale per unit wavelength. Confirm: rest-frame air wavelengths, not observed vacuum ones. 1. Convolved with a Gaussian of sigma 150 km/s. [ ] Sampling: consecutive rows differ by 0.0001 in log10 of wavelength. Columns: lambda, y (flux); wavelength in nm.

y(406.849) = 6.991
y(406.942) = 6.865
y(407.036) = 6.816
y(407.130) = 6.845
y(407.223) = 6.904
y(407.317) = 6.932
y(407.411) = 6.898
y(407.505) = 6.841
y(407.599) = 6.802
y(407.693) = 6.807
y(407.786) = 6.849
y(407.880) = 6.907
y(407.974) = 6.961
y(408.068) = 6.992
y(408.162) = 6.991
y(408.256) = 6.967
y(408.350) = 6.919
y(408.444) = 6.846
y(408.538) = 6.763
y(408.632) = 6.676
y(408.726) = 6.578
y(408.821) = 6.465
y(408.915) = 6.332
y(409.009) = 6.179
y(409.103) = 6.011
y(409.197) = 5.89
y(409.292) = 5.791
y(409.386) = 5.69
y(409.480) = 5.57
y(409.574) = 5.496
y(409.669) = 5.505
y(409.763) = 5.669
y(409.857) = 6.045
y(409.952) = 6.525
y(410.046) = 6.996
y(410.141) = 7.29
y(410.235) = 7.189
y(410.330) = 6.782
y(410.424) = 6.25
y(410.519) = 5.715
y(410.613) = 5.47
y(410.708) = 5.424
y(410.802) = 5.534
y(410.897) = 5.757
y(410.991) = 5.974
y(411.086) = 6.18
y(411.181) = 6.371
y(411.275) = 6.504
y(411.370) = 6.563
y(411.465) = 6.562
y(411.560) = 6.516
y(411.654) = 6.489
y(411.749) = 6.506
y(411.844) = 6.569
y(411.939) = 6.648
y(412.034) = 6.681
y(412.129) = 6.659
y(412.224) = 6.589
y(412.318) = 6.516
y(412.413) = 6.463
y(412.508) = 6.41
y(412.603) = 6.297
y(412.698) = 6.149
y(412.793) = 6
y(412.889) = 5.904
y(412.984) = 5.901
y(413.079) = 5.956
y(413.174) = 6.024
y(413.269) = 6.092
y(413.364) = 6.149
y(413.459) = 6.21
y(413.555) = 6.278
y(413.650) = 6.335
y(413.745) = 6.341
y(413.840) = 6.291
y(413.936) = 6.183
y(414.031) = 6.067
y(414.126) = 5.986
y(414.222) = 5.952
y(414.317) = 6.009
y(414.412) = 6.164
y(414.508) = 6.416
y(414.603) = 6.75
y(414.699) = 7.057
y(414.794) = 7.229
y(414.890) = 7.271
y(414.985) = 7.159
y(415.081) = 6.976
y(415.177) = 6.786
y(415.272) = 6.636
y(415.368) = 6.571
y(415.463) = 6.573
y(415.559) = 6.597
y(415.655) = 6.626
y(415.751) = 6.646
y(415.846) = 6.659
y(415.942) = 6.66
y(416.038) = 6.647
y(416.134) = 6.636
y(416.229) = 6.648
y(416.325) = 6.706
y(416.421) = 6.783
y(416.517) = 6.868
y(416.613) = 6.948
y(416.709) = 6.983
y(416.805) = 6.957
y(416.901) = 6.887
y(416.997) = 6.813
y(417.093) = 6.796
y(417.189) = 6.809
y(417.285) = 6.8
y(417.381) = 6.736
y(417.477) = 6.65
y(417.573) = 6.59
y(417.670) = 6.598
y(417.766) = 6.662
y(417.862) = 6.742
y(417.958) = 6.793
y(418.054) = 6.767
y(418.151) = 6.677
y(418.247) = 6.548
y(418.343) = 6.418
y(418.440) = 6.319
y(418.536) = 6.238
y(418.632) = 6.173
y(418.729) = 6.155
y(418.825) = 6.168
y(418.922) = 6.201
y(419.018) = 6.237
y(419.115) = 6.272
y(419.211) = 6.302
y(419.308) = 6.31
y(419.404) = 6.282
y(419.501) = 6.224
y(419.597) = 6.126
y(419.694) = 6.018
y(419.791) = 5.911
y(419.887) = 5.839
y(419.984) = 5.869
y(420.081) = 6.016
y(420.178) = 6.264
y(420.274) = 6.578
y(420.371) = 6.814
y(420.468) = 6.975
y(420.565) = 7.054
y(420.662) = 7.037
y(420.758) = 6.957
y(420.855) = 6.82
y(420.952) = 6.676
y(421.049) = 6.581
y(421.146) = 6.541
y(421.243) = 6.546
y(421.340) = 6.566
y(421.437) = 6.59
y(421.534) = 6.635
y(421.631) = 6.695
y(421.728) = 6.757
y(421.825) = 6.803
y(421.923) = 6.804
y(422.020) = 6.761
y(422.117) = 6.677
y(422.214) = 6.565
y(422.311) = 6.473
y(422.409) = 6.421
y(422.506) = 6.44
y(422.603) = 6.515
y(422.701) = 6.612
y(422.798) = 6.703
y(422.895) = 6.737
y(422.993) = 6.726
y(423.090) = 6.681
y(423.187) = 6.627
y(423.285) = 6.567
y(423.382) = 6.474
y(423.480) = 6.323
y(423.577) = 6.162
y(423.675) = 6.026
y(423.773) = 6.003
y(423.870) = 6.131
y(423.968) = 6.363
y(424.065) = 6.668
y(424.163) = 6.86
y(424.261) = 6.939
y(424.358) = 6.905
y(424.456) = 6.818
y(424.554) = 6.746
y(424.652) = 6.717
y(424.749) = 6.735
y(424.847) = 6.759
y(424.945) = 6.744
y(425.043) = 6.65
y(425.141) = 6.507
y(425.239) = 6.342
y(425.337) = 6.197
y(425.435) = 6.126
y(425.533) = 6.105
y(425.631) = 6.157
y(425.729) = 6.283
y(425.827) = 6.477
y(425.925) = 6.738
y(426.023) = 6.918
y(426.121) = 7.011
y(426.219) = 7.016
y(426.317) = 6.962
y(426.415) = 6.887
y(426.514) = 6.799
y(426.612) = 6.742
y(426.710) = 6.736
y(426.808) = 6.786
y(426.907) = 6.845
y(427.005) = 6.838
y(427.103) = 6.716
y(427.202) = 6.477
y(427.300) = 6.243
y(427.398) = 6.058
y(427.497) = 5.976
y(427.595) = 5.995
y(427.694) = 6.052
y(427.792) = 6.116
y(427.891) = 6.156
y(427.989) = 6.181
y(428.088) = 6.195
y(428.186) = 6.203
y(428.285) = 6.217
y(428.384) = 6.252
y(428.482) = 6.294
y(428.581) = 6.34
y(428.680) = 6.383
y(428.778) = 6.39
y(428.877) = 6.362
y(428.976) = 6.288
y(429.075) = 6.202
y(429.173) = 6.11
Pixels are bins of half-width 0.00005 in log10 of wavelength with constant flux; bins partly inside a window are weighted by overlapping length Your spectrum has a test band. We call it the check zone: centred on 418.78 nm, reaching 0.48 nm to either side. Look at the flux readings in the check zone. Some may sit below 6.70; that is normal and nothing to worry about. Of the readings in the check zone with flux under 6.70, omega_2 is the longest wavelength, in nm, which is 419.211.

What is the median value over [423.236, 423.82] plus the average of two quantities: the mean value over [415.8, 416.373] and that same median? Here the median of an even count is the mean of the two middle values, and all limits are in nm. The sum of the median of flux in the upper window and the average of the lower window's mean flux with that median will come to 12.7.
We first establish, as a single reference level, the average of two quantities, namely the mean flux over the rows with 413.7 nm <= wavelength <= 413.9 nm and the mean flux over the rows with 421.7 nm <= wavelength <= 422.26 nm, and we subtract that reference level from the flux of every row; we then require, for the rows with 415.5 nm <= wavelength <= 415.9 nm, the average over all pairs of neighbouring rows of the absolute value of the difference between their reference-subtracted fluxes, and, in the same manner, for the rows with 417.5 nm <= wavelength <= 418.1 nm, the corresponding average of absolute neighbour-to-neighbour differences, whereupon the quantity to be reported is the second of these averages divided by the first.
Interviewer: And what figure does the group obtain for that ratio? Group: 2.2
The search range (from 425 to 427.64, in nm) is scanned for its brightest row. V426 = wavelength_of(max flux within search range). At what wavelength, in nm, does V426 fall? 426.219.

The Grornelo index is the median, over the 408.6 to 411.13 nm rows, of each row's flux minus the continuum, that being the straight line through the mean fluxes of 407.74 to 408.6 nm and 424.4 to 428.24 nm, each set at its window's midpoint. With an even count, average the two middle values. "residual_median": -0.87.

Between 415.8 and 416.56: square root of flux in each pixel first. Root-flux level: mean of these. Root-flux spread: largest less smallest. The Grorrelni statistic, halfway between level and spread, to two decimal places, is 1.32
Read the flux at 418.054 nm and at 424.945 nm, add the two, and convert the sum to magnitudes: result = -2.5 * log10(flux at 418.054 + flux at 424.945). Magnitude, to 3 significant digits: -2.83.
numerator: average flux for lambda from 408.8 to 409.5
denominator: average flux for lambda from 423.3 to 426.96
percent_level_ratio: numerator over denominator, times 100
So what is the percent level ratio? 91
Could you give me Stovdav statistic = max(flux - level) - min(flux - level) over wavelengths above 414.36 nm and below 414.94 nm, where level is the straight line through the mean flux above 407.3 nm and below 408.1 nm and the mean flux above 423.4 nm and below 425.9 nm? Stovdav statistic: 1.12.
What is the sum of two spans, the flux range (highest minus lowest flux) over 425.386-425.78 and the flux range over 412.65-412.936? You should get 0.42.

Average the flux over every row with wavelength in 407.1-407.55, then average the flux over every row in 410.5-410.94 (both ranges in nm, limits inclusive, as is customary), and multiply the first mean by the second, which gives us 38.4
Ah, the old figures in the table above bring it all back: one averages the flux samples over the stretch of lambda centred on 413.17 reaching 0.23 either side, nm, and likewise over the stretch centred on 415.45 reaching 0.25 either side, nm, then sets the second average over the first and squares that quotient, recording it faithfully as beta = 1.20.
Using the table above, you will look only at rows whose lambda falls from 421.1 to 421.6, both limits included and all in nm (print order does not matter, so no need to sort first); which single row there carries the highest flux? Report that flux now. 6.635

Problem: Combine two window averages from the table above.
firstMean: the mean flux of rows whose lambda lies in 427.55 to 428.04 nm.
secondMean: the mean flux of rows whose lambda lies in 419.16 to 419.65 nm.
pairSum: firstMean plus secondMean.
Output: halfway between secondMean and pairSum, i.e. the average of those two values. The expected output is 9.30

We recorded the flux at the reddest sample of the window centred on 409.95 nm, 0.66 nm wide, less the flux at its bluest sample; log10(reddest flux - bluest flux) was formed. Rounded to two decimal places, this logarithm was 0.23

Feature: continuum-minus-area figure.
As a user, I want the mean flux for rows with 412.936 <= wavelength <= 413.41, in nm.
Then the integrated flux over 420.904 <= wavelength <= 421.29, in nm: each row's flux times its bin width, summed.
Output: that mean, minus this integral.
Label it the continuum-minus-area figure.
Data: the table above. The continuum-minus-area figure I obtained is 3.5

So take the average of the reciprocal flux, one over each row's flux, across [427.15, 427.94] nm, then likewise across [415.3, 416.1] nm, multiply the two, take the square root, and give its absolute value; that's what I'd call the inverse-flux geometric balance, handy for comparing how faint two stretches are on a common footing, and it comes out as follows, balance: 0.157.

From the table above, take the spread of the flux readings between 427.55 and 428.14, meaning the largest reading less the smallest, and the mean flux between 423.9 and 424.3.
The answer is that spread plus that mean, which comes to 6.9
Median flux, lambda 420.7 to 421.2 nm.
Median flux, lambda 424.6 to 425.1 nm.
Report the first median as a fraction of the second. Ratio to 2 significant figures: 0.99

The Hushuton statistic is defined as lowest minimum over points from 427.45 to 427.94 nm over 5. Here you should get 1.20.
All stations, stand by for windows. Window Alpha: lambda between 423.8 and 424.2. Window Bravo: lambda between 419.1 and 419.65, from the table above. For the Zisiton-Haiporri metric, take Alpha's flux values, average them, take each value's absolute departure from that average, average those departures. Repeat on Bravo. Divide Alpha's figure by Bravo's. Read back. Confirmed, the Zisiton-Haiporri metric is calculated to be 5.0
